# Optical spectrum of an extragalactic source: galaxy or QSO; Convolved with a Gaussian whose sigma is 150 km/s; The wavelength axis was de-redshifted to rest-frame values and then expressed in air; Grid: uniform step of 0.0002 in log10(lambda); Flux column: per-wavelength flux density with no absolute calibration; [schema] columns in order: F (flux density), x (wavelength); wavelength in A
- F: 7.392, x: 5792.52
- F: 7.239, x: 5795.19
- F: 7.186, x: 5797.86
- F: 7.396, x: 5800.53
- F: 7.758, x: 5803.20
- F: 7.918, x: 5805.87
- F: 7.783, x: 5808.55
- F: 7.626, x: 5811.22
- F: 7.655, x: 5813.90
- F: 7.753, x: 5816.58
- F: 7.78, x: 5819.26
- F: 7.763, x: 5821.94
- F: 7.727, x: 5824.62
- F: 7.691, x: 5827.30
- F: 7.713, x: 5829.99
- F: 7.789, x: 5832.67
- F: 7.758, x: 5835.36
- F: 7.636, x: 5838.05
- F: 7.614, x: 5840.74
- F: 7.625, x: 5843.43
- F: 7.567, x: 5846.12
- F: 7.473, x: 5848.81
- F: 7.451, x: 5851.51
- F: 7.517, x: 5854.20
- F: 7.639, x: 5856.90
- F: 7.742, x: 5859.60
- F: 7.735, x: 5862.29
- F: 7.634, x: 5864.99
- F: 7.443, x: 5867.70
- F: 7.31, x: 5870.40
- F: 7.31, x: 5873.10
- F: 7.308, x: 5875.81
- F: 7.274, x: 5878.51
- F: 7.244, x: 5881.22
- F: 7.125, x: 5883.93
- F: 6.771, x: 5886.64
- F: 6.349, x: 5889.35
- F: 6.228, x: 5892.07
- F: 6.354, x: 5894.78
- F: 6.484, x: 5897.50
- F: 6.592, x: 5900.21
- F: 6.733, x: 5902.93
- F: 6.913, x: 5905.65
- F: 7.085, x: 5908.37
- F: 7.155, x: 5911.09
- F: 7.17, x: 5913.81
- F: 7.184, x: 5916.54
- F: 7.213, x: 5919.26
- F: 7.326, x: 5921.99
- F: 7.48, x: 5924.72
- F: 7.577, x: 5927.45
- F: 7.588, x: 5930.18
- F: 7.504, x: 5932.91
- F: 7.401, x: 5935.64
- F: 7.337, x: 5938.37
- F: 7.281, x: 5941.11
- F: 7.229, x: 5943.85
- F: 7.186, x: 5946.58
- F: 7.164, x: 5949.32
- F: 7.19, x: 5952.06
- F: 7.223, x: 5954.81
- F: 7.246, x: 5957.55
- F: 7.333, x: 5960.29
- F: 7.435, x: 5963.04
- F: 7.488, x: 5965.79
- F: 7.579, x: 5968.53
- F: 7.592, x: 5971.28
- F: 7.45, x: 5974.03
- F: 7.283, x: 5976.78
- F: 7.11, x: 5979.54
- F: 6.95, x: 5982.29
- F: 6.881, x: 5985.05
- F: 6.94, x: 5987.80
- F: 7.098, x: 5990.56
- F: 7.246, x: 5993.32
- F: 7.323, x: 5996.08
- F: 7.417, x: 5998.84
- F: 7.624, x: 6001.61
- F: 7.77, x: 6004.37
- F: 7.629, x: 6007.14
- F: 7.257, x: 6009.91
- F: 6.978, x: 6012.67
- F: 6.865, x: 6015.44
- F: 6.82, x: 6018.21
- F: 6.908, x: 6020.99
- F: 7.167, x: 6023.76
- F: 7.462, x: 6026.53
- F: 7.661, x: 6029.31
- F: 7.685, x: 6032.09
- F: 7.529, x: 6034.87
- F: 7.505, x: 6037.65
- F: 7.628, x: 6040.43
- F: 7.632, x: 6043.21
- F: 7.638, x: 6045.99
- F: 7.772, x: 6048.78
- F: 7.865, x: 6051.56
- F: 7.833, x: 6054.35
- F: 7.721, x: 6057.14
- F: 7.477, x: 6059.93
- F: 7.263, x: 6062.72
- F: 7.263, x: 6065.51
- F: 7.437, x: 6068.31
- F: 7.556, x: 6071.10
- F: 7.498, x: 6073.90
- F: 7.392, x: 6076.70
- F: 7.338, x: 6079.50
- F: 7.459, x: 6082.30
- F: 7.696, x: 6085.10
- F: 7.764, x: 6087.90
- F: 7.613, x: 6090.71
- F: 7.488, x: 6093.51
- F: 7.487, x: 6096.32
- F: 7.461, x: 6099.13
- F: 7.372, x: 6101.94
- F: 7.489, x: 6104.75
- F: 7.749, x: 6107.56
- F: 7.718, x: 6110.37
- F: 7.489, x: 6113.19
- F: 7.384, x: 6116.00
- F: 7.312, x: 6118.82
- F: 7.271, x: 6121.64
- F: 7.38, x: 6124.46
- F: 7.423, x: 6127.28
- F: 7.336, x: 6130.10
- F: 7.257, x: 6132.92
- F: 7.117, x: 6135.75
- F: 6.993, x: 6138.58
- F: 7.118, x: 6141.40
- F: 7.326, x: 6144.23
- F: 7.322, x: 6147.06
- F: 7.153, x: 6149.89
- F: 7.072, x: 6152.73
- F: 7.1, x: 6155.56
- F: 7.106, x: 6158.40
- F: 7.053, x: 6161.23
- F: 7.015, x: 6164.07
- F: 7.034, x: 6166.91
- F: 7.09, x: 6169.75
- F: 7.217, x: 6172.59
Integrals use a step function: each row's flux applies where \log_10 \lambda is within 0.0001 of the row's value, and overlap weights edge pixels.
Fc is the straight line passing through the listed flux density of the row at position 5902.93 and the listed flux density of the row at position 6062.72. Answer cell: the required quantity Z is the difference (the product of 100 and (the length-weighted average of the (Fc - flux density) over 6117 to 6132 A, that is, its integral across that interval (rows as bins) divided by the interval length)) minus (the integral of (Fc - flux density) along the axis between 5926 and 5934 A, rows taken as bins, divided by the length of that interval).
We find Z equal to 13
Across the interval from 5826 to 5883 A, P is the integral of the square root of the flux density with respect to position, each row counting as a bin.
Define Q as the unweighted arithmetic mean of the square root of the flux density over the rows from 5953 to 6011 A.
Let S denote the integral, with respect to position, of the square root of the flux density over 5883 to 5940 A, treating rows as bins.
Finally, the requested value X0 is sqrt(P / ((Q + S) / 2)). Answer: 1.43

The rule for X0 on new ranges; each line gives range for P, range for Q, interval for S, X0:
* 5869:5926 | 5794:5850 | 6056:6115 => 1.35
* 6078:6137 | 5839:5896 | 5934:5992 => 1.42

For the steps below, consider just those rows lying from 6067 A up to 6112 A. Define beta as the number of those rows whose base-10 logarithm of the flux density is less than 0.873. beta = 6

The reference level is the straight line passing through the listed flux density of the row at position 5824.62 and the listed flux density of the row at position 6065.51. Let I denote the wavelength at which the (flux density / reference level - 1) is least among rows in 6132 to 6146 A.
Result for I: 6138.58 A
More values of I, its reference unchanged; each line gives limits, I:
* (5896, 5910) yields 5897.50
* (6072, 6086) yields 6079.50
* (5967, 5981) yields 5979.54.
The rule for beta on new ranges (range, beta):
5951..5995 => 13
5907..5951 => 12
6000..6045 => 7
